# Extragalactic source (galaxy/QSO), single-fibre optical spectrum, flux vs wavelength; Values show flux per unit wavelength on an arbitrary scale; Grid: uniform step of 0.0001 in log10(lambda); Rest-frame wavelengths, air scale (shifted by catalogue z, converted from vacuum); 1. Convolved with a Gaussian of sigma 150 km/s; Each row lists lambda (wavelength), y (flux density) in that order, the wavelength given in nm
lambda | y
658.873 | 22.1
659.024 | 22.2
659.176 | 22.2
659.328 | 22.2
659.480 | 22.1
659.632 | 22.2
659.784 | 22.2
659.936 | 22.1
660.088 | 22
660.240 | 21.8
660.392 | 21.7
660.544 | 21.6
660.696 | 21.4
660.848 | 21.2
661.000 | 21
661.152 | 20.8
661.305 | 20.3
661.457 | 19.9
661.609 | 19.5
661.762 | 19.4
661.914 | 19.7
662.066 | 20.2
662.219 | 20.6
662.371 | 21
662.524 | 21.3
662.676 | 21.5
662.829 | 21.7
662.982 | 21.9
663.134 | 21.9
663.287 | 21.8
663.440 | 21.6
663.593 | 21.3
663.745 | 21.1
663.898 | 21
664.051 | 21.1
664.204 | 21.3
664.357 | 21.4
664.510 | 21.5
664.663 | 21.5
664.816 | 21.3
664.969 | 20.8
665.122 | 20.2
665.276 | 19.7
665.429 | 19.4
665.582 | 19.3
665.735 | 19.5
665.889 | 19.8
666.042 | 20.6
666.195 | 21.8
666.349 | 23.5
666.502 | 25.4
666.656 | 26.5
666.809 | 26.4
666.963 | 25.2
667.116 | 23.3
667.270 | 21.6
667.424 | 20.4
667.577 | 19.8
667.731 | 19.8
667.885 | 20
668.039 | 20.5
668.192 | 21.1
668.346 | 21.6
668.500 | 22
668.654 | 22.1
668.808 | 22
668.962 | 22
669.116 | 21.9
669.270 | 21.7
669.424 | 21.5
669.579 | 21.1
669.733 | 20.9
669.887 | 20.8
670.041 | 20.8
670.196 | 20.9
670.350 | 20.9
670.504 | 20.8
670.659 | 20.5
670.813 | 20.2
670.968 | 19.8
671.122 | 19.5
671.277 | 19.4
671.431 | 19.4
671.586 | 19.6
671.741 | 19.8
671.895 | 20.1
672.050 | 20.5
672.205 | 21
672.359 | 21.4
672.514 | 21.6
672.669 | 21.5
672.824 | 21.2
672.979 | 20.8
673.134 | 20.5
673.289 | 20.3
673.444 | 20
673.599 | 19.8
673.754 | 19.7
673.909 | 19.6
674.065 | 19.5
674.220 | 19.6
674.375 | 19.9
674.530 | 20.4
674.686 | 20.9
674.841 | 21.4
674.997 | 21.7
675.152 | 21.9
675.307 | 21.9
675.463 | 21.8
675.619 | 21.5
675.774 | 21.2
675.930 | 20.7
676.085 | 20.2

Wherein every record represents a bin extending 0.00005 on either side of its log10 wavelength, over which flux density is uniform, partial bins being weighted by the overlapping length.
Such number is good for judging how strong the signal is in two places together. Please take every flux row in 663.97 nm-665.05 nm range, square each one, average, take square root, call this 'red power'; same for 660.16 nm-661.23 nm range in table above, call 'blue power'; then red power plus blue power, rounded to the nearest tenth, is 42.6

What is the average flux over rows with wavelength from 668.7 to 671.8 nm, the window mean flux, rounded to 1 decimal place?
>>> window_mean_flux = 20.7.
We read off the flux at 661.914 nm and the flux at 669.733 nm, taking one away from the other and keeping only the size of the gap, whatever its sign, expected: 1.2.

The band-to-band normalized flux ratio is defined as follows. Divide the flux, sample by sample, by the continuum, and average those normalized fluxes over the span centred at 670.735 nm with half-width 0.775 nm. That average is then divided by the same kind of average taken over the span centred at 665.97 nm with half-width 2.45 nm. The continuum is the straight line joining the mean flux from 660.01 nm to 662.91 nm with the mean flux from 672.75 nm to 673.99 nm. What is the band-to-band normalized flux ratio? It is 0.95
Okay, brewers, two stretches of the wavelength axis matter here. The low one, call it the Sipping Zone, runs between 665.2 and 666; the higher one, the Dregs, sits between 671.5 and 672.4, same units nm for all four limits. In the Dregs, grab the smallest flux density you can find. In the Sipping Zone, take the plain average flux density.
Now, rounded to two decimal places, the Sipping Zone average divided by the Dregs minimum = 1.00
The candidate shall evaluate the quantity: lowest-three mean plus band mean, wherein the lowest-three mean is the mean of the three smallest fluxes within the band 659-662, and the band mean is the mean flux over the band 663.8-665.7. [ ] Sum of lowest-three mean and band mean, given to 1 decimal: 40.2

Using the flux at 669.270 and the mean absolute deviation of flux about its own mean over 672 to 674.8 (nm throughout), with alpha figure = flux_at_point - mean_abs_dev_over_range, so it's 21.1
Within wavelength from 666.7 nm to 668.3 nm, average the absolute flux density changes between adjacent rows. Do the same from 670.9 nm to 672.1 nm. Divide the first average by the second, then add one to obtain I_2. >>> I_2 5.1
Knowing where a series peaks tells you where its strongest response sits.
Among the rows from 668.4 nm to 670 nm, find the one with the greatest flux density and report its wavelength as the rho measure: 668.654 nm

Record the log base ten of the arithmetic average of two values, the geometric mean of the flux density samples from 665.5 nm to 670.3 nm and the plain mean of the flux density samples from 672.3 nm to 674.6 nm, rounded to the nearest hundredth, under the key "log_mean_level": 1.32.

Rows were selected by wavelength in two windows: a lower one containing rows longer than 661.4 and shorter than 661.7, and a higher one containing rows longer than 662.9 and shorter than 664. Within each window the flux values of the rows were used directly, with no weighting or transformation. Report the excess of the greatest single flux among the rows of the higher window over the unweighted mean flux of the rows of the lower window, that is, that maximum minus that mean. 2.2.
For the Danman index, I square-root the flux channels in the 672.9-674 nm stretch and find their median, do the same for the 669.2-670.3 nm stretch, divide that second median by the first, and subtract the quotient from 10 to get 8.98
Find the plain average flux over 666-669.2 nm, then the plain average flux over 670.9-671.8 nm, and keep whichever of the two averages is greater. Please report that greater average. 22.3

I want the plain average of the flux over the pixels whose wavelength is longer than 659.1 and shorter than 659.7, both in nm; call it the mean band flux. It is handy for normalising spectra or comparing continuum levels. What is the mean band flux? 22.2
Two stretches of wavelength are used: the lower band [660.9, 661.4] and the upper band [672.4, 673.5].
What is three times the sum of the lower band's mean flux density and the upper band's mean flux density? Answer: 125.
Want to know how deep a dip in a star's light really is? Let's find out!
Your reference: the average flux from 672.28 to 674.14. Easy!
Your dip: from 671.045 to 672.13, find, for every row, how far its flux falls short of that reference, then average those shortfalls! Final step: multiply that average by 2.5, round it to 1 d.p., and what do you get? 1.8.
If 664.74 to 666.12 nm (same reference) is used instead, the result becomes 1.1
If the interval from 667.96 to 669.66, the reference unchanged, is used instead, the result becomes -2.7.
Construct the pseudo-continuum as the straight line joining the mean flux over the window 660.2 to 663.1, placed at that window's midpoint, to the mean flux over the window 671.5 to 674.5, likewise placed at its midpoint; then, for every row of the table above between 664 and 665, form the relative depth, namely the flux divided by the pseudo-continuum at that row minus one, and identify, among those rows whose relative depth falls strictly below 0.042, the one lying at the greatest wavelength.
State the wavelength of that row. 664.969 nm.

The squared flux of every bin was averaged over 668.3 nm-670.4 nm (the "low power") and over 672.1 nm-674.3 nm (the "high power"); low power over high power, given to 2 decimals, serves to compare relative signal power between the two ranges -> 1.10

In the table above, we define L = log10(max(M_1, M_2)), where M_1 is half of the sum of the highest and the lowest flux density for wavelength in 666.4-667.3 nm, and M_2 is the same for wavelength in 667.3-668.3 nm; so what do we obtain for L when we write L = 1.38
